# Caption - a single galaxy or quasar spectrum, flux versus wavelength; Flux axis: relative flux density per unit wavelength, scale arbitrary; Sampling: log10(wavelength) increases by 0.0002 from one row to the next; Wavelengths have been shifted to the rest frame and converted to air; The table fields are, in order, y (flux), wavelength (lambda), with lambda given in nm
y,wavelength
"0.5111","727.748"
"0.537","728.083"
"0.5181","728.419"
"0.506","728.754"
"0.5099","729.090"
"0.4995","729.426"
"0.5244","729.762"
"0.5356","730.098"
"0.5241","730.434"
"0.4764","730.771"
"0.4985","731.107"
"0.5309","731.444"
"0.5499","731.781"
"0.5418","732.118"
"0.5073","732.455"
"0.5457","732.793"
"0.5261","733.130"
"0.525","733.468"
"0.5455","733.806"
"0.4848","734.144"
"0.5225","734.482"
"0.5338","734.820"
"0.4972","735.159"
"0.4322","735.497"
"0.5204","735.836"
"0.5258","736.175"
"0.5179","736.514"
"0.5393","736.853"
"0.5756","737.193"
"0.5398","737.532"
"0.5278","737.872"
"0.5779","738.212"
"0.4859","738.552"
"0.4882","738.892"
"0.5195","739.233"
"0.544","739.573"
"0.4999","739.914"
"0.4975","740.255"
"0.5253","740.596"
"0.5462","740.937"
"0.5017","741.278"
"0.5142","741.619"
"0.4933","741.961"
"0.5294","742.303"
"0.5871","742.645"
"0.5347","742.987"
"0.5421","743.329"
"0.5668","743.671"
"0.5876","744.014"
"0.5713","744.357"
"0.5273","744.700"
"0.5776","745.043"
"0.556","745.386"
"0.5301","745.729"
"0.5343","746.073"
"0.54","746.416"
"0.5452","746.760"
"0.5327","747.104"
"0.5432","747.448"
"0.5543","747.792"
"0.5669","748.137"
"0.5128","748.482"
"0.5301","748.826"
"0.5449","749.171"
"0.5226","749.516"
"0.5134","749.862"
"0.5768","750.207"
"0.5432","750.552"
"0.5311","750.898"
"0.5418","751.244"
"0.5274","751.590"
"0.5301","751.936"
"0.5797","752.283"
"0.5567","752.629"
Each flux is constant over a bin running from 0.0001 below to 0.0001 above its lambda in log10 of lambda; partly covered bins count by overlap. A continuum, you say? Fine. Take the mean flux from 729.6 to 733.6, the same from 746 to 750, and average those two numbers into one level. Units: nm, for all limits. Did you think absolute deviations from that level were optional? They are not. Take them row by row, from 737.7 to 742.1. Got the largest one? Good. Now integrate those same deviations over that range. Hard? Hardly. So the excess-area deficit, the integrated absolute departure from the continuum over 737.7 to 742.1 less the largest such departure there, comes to 0.06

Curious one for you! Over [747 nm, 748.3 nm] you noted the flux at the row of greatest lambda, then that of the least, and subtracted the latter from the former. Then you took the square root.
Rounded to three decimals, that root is 0.185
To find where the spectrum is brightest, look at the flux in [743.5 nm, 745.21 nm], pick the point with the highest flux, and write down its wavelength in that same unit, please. 744.014 nm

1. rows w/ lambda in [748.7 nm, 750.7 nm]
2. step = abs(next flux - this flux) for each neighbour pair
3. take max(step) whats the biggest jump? 0.063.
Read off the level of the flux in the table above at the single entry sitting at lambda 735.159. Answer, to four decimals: 0.4972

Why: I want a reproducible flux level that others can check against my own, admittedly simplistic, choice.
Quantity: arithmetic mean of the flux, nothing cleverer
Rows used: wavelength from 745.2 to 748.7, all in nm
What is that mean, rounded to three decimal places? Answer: 0.542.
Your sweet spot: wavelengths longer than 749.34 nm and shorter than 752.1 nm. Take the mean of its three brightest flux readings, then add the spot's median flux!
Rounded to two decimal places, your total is 1.08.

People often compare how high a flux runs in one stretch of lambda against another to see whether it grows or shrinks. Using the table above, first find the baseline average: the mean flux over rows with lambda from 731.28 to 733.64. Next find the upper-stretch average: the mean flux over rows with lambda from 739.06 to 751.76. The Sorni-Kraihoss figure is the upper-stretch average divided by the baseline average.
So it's 1.01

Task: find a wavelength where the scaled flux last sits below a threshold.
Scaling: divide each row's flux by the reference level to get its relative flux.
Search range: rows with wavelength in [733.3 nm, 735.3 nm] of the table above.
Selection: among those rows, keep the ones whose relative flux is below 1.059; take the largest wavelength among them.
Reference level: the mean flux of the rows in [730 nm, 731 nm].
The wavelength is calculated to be 735.159 nm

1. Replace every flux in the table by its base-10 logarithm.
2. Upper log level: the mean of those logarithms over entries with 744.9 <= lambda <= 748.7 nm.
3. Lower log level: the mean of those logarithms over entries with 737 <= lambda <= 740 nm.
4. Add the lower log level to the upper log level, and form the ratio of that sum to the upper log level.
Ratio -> 2.05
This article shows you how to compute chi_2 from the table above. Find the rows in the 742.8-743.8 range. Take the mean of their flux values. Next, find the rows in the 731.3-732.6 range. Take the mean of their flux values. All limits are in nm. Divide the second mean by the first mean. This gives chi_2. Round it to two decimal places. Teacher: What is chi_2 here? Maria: 0.97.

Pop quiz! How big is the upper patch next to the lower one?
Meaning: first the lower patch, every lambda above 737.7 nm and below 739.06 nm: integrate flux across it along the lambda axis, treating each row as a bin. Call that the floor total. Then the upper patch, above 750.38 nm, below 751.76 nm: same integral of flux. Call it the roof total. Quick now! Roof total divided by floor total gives 1.05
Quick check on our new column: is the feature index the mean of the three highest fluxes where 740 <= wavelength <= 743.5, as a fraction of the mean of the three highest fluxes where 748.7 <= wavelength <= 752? 1.006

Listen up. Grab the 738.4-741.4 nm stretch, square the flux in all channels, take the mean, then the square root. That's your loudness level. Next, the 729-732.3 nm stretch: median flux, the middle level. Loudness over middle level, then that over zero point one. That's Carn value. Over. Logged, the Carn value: 9.8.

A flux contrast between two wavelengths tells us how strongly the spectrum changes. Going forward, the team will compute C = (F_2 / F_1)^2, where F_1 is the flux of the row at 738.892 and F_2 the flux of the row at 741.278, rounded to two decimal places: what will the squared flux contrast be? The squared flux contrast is 1.06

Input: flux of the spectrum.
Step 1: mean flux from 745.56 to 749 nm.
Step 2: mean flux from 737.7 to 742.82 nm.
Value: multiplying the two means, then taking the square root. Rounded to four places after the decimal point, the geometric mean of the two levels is 0.5307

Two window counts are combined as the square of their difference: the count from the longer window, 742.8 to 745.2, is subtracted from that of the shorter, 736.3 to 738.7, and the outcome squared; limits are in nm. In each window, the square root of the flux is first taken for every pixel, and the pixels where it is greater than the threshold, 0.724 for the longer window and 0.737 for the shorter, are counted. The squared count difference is 25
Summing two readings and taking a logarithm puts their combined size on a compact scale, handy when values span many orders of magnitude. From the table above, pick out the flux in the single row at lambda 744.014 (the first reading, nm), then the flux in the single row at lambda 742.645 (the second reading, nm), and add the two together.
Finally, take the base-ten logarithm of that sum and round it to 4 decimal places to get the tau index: 0.0699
